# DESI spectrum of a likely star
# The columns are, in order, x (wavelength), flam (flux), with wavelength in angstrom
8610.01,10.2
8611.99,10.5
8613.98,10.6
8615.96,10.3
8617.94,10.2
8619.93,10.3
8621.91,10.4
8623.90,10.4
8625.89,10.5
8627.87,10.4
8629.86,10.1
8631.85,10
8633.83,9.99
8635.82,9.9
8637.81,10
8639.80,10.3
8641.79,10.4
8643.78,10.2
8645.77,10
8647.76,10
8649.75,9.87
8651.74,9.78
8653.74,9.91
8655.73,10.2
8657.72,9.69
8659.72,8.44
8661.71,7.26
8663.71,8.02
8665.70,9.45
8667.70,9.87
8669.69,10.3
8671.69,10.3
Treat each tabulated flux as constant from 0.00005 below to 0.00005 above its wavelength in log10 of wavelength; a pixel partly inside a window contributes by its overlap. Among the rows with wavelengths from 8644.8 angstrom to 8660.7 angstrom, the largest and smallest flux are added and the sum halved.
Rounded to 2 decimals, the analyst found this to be 9.32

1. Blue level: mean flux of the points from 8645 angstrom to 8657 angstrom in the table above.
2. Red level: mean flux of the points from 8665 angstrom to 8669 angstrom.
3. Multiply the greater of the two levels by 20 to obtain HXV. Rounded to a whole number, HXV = 199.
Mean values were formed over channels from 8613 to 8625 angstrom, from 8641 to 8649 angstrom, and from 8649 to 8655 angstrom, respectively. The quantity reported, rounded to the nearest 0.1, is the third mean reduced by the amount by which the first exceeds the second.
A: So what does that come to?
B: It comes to 9.6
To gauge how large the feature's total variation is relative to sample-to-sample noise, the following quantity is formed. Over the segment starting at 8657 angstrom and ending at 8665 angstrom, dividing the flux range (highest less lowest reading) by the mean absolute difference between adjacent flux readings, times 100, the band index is 229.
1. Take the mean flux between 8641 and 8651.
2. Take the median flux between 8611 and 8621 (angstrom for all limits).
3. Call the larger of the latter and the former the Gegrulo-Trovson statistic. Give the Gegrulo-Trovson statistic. 10.3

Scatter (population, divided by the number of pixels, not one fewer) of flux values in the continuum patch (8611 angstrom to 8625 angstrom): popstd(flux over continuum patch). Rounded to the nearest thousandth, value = 0.125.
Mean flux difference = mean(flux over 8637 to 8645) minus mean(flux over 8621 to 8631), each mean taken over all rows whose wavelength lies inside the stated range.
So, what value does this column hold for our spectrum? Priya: -0.1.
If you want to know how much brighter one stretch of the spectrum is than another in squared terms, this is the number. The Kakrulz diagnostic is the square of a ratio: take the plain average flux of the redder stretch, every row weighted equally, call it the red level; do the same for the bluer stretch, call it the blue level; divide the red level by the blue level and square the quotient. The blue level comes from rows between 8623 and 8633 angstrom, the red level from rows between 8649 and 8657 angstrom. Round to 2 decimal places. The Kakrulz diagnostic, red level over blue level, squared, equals 0.93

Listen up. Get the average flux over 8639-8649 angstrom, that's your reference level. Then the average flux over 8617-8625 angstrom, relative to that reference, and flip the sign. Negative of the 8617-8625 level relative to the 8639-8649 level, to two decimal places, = -1.01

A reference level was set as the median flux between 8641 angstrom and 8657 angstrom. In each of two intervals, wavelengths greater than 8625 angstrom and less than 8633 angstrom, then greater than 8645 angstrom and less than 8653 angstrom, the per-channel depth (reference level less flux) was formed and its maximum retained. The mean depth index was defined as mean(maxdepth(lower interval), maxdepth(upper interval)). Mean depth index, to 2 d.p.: 0.11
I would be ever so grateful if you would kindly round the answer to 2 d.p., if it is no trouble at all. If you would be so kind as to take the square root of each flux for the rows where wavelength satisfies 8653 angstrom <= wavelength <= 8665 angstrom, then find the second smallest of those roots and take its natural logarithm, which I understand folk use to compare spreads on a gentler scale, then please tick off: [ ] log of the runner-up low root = 1.04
